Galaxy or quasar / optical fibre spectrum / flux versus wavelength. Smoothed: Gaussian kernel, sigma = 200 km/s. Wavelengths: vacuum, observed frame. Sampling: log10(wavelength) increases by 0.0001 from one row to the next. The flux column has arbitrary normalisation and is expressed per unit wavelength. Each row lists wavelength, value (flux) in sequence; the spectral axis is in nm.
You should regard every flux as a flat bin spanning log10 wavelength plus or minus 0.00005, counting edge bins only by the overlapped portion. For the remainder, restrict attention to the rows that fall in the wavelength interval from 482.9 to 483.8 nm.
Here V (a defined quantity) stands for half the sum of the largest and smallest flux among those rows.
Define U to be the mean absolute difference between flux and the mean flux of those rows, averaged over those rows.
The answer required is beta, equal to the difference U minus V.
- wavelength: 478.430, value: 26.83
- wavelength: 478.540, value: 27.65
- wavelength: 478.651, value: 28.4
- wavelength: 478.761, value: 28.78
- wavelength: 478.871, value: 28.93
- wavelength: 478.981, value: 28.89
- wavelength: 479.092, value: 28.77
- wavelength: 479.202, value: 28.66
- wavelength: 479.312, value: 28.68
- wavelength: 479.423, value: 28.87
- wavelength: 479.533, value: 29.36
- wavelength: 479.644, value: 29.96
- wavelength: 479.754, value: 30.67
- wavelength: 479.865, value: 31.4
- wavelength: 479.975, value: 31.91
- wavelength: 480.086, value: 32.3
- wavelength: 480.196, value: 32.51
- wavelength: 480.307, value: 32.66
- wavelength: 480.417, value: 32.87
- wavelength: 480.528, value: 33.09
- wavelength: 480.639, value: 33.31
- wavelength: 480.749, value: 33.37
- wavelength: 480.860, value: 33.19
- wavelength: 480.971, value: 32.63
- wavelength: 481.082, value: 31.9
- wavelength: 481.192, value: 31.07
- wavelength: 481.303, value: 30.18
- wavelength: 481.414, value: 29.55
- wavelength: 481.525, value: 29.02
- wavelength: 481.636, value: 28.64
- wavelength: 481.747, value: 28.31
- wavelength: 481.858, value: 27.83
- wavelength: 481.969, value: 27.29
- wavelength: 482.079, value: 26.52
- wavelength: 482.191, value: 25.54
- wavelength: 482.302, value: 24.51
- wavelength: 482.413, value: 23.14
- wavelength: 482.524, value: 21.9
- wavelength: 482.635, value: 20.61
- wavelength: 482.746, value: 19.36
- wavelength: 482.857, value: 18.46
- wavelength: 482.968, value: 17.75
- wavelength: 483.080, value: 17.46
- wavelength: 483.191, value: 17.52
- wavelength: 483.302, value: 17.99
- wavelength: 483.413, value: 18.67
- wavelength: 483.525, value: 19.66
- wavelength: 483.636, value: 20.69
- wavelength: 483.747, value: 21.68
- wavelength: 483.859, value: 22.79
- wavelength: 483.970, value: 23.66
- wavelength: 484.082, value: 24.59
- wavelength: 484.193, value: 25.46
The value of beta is -18.3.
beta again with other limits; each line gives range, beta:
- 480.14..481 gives -32.7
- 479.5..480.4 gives -30.0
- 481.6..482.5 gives -24.3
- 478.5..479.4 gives -28.0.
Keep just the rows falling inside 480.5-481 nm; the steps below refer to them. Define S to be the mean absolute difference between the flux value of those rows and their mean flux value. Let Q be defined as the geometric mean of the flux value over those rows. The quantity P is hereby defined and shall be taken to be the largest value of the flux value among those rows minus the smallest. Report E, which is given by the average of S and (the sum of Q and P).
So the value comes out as 17.0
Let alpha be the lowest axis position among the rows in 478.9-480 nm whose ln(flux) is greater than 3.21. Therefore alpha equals 478.981 nm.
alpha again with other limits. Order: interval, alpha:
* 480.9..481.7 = 480.971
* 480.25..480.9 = 480.307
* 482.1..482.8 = 482.191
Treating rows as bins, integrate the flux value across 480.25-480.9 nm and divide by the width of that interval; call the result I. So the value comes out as 33.1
